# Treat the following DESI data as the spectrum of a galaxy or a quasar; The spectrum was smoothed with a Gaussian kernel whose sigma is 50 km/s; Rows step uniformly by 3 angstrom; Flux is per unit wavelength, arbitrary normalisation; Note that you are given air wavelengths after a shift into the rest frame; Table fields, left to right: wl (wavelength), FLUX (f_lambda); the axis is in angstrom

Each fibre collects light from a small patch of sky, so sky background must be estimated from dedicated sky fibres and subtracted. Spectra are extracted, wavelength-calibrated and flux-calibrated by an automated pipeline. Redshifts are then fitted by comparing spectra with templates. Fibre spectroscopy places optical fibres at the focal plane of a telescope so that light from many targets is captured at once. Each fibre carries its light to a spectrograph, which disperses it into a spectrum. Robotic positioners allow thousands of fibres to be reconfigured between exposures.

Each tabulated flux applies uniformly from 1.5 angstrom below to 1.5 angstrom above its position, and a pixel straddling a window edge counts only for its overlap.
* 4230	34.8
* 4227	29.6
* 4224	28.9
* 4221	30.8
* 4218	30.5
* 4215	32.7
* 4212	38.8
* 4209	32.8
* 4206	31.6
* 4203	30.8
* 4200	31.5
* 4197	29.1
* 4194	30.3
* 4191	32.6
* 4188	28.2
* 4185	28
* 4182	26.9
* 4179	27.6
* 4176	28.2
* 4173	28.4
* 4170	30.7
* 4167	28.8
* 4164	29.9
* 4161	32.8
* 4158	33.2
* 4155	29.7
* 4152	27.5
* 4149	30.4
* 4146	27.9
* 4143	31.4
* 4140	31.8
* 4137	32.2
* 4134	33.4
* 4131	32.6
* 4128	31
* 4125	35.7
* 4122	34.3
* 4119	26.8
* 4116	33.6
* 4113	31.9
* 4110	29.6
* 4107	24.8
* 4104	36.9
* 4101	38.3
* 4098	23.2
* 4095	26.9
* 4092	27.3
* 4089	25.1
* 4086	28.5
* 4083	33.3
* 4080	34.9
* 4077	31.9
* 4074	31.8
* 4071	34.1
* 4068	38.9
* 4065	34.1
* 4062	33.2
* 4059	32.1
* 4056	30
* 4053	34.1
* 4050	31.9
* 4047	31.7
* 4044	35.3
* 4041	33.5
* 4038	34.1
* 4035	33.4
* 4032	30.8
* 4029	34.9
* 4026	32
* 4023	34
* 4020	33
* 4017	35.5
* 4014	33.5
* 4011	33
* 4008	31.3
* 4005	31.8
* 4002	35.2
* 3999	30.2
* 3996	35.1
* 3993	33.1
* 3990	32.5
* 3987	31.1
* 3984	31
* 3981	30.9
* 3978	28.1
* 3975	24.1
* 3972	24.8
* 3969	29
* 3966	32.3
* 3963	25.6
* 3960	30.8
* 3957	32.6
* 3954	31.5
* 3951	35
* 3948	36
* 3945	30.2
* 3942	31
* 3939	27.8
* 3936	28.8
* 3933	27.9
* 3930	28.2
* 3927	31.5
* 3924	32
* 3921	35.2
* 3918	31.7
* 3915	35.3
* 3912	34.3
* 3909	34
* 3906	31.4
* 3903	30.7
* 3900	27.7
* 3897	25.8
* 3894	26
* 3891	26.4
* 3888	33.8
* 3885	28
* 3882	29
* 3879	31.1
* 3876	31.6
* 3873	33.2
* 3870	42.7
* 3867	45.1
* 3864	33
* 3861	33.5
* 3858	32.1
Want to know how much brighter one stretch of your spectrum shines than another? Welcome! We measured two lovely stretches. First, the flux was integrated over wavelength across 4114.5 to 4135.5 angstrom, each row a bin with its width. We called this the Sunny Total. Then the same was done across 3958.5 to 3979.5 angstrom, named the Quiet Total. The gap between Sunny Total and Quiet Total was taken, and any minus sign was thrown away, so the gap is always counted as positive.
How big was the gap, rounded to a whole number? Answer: 98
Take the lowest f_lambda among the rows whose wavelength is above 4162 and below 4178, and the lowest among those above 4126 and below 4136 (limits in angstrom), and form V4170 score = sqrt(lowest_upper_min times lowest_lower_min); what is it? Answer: 29.6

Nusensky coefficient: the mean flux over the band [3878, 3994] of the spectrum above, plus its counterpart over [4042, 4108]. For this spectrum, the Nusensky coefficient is 62.2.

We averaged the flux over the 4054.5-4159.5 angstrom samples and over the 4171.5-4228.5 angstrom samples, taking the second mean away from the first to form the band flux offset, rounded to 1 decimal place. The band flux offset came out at 1.0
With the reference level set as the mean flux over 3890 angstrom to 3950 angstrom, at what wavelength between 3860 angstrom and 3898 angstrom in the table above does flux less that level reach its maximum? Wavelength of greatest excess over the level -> 3867 angstrom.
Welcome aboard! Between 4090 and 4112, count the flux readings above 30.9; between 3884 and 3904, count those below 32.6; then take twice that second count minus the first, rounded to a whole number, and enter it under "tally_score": 10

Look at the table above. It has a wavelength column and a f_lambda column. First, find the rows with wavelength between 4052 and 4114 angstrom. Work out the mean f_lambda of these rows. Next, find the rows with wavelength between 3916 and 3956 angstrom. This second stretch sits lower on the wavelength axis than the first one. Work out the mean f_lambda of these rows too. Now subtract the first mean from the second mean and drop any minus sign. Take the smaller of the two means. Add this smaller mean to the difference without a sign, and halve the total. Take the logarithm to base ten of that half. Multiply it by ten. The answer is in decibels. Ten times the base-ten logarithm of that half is 12.0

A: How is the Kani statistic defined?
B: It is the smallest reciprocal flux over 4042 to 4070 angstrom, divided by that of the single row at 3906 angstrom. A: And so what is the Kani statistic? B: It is 0.81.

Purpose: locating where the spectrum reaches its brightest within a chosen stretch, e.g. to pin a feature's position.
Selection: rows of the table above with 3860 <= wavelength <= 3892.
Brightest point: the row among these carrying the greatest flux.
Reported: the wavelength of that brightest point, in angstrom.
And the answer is 3867 angstrom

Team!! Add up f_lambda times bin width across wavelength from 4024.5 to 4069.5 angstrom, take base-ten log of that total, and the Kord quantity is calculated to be 3.18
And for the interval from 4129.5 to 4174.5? 3.14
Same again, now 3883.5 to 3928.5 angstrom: 3.14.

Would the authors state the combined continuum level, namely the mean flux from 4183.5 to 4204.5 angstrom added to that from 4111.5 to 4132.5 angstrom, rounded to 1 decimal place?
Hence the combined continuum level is 62.3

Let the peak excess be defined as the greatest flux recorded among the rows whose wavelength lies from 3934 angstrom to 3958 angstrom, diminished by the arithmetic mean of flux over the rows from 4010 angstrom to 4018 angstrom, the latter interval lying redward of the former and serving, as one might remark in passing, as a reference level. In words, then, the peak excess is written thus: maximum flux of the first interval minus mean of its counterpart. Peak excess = 2.0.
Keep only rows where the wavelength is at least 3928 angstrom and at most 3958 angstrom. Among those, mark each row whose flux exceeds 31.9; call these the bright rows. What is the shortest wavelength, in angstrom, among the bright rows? 3948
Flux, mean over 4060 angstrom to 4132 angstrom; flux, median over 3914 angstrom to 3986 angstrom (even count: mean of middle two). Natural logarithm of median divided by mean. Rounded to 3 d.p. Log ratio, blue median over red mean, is -0.021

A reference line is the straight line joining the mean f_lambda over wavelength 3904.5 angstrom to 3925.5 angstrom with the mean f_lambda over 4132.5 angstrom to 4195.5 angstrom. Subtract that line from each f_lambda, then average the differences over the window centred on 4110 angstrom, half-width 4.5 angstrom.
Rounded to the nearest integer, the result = -2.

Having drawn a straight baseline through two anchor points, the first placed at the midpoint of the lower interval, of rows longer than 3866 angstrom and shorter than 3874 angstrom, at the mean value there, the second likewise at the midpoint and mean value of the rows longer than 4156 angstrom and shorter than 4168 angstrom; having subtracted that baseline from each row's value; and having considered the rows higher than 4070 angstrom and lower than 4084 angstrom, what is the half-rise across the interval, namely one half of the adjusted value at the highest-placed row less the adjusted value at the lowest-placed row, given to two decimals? -0.21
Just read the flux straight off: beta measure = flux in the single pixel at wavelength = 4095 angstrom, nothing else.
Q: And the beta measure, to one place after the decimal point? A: 26.9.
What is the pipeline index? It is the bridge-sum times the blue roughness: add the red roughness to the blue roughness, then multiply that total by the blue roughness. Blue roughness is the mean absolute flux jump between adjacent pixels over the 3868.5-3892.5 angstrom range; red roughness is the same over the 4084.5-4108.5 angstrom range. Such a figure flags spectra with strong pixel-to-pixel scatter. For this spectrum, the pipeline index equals 38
